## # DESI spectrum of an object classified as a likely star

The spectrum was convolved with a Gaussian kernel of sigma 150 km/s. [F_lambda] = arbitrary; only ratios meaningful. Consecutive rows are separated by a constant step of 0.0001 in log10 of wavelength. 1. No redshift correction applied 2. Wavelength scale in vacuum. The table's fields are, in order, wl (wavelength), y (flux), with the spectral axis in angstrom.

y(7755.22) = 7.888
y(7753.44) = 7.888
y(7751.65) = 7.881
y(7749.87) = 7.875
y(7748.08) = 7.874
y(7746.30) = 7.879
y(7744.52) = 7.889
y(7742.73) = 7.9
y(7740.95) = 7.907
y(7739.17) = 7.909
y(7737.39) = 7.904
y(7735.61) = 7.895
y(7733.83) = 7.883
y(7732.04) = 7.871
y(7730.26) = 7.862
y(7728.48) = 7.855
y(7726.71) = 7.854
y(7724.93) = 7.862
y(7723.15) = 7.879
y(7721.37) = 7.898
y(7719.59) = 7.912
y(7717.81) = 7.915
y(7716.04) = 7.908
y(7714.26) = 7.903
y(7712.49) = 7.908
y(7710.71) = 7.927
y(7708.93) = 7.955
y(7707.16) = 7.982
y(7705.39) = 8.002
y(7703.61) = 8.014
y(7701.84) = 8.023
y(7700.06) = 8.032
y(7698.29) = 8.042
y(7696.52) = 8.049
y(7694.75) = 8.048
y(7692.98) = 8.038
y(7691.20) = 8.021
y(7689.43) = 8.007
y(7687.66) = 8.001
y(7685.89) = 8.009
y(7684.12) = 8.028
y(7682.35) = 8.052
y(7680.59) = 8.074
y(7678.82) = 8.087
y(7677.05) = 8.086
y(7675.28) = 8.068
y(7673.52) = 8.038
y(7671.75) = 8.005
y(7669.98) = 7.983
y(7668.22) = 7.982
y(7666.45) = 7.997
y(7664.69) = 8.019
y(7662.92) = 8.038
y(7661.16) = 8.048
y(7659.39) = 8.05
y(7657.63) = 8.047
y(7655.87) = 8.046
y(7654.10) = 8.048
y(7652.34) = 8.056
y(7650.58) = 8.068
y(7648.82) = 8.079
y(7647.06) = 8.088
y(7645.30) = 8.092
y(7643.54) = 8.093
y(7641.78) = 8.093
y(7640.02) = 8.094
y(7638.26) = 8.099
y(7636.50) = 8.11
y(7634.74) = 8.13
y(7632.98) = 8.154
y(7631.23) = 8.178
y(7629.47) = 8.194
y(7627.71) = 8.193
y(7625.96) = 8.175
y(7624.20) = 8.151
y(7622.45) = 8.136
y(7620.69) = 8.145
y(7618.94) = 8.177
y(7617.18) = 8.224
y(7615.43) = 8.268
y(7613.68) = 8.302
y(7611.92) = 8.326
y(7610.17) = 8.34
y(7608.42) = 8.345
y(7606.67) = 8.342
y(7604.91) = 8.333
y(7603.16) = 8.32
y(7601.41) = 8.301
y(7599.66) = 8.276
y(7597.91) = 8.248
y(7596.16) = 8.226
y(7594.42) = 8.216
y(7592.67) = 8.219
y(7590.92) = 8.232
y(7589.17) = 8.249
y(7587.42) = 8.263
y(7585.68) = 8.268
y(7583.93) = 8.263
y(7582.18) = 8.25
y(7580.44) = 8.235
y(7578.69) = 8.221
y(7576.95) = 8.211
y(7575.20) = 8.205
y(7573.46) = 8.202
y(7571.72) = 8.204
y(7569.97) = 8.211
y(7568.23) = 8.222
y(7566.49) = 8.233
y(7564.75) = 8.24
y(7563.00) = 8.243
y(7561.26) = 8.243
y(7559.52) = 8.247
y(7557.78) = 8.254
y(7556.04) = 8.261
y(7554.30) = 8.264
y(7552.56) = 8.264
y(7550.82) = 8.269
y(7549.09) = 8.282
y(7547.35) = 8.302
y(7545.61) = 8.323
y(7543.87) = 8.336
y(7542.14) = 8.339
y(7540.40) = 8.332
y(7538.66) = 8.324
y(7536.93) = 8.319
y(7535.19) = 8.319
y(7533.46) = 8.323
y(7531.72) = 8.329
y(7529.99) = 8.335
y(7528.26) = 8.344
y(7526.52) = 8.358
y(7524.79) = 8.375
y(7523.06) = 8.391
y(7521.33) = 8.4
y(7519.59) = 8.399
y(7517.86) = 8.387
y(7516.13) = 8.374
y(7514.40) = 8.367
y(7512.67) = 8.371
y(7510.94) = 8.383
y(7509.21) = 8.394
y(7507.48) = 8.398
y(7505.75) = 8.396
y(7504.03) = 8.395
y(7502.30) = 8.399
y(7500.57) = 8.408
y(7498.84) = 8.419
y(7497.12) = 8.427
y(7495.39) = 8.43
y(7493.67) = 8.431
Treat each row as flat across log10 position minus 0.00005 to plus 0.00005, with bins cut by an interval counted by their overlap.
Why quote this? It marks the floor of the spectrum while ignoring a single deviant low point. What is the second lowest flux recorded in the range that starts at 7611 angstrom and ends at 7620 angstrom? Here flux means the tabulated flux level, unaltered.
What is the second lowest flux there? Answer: 8.224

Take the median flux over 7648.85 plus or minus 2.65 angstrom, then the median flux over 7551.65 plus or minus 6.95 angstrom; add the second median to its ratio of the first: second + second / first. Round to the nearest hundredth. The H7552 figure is 9.29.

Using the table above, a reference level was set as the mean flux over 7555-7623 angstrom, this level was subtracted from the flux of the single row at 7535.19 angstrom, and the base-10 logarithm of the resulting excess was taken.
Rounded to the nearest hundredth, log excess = -1.15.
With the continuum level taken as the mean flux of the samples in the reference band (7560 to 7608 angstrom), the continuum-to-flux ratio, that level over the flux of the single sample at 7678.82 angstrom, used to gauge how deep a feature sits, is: 1.02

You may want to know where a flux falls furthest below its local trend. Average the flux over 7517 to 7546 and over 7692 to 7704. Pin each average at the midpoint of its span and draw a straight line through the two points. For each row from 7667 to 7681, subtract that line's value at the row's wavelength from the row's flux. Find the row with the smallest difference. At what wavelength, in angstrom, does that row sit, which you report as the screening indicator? 7668.22 angstrom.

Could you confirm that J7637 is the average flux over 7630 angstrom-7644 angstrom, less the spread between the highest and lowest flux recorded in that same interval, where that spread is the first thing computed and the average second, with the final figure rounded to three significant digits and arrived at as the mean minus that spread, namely 8.03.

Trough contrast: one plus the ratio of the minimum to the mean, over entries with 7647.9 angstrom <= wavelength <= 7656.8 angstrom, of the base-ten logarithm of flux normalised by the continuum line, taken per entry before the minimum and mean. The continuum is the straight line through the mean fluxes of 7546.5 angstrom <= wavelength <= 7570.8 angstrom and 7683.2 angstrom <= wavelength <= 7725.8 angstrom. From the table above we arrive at 2.6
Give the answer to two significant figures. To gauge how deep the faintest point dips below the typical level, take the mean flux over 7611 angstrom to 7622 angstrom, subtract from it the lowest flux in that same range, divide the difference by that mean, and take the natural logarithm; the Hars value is -4.5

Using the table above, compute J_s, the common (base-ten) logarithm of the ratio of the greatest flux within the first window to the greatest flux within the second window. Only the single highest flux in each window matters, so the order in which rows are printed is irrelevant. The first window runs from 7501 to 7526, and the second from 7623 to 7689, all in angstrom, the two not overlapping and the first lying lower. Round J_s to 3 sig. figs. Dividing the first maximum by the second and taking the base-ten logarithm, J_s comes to 0.0108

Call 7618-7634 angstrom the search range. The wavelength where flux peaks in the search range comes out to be 7629.47 angstrom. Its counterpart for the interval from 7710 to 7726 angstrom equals 7710.71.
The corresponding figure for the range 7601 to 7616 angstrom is 7608.42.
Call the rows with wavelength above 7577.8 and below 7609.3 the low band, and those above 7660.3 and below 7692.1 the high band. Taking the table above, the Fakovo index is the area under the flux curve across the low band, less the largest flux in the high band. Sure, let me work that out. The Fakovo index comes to 252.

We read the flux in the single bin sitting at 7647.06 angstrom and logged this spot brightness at 8.088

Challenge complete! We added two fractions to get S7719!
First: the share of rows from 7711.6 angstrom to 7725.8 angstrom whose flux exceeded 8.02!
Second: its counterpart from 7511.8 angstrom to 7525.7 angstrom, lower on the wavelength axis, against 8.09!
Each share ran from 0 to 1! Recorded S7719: 1.0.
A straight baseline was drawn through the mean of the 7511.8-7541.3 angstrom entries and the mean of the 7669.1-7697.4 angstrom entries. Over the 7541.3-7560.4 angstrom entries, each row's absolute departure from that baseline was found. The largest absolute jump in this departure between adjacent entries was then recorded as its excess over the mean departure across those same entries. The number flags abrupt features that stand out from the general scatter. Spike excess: -0.01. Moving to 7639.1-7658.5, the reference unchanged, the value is -0.03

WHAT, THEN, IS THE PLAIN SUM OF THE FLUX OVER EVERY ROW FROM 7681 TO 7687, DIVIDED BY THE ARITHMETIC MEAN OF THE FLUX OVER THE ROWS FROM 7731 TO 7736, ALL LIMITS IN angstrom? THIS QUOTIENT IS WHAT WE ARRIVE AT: 3.06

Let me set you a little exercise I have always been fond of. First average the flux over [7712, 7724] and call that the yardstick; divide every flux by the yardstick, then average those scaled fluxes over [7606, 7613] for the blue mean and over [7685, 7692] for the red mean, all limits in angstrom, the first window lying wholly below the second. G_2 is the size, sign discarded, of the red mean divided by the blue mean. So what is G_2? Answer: 0.96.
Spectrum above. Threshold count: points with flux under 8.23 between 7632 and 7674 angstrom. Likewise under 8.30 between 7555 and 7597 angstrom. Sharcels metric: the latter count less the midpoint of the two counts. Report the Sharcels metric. 0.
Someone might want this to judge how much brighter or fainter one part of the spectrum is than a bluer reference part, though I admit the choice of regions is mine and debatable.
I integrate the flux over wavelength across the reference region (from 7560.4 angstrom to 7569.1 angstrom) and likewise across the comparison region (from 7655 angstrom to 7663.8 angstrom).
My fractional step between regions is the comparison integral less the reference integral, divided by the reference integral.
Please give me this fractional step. -0.011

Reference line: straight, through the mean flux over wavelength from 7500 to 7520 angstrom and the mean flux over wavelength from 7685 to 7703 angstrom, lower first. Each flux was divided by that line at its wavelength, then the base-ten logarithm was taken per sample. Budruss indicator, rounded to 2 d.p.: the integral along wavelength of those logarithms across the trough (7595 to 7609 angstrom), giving 0.07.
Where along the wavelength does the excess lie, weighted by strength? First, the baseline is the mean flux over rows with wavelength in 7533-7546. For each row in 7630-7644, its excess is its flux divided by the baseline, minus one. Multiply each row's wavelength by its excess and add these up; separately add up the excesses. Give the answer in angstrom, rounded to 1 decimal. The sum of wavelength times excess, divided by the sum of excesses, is 7637.9 angstrom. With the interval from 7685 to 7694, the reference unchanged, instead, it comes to 7689.3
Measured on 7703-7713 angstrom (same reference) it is 7708.4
